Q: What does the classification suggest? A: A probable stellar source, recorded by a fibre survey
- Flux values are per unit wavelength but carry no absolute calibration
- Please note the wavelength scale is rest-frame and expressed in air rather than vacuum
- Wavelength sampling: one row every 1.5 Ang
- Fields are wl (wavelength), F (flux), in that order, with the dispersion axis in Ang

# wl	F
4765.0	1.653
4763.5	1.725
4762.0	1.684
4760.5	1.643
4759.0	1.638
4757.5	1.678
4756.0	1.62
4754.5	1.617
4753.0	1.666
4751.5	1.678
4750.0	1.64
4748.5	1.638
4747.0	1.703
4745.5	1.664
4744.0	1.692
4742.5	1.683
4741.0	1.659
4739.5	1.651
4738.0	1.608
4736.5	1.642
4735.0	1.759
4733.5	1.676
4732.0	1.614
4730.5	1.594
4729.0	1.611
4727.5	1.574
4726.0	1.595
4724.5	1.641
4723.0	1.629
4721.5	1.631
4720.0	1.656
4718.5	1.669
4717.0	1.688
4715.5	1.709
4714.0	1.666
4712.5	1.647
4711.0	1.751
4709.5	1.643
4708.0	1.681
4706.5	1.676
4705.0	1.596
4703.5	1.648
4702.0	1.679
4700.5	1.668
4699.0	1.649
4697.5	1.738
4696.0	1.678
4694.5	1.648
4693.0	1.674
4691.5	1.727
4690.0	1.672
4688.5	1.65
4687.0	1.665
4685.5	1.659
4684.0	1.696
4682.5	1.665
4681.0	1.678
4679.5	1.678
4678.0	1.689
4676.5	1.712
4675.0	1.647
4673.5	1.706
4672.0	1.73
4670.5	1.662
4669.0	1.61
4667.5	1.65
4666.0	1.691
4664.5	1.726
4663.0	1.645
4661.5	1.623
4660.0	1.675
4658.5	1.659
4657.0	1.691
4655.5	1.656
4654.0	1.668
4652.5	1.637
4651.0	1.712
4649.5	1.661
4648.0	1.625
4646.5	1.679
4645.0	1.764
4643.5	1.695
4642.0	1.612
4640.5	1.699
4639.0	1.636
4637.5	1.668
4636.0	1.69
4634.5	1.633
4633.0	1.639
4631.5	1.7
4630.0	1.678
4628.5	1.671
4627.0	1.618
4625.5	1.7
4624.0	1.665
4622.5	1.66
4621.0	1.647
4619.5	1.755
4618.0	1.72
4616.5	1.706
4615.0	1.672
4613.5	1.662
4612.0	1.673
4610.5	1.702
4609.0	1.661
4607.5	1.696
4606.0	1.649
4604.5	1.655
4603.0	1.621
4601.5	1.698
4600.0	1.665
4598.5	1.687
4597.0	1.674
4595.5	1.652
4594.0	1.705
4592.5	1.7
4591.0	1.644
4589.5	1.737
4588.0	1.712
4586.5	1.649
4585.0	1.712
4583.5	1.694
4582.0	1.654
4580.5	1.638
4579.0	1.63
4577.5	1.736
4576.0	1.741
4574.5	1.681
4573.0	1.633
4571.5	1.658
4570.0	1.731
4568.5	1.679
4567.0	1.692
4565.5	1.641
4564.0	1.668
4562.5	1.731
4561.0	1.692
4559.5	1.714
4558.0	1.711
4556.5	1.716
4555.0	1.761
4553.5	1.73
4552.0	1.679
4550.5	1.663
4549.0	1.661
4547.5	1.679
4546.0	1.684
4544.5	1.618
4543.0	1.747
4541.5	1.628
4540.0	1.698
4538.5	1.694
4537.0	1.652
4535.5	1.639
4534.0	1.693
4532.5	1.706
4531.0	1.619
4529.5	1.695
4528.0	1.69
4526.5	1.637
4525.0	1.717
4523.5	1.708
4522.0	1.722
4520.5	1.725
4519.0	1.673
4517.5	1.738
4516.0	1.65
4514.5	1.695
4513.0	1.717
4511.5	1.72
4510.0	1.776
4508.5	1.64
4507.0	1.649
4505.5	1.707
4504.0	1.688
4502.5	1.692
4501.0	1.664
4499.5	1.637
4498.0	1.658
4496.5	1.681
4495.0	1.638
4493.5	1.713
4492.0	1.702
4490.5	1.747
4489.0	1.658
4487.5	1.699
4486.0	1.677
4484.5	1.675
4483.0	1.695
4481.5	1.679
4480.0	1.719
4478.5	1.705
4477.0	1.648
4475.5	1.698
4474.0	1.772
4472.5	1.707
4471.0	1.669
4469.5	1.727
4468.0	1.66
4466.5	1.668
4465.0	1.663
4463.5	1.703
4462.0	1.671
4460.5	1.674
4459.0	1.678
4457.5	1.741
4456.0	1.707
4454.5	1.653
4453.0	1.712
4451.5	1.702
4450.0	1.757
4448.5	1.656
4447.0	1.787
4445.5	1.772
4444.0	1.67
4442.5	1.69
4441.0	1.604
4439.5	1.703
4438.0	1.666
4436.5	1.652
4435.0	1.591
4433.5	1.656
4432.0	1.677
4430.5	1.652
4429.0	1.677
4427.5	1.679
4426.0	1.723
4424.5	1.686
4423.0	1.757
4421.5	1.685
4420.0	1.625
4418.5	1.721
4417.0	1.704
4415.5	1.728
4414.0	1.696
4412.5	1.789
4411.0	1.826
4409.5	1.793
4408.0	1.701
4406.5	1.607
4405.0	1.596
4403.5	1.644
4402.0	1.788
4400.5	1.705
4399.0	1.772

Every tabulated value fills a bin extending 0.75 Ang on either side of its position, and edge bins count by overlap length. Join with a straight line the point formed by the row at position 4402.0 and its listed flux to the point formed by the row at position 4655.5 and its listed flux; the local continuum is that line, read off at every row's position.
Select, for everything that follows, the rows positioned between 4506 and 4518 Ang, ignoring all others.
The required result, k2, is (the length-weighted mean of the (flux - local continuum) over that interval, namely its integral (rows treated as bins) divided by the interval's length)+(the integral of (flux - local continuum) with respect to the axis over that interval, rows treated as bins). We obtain -0.4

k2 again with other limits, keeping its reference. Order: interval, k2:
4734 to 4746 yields 0.8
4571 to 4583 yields -0.3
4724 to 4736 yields 0.2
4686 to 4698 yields 0.6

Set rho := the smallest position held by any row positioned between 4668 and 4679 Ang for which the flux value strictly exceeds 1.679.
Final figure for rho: 4672.0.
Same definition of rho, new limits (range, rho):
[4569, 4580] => 4570.0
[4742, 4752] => 4742.5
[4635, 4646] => 4636.0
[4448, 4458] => 4450.0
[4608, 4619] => 4610.5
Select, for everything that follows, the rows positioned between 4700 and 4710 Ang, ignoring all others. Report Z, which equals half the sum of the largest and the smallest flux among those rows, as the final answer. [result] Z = 1.64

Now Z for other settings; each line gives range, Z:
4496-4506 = 1.67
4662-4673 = 1.67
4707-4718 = 1.70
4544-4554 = 1.67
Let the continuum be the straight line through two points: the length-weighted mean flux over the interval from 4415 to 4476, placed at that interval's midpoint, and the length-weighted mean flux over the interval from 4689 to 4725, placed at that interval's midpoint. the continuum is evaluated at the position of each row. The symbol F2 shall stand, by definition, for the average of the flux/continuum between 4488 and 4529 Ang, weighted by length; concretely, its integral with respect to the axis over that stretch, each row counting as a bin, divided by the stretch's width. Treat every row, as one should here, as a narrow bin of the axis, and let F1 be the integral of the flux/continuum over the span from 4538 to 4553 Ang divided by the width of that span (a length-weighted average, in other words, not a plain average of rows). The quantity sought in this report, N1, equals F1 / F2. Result 0.99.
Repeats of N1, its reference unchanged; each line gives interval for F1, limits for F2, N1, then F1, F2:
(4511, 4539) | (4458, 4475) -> 1.00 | 1.003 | 1.00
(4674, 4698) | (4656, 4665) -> 1.01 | 1.005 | 1.00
